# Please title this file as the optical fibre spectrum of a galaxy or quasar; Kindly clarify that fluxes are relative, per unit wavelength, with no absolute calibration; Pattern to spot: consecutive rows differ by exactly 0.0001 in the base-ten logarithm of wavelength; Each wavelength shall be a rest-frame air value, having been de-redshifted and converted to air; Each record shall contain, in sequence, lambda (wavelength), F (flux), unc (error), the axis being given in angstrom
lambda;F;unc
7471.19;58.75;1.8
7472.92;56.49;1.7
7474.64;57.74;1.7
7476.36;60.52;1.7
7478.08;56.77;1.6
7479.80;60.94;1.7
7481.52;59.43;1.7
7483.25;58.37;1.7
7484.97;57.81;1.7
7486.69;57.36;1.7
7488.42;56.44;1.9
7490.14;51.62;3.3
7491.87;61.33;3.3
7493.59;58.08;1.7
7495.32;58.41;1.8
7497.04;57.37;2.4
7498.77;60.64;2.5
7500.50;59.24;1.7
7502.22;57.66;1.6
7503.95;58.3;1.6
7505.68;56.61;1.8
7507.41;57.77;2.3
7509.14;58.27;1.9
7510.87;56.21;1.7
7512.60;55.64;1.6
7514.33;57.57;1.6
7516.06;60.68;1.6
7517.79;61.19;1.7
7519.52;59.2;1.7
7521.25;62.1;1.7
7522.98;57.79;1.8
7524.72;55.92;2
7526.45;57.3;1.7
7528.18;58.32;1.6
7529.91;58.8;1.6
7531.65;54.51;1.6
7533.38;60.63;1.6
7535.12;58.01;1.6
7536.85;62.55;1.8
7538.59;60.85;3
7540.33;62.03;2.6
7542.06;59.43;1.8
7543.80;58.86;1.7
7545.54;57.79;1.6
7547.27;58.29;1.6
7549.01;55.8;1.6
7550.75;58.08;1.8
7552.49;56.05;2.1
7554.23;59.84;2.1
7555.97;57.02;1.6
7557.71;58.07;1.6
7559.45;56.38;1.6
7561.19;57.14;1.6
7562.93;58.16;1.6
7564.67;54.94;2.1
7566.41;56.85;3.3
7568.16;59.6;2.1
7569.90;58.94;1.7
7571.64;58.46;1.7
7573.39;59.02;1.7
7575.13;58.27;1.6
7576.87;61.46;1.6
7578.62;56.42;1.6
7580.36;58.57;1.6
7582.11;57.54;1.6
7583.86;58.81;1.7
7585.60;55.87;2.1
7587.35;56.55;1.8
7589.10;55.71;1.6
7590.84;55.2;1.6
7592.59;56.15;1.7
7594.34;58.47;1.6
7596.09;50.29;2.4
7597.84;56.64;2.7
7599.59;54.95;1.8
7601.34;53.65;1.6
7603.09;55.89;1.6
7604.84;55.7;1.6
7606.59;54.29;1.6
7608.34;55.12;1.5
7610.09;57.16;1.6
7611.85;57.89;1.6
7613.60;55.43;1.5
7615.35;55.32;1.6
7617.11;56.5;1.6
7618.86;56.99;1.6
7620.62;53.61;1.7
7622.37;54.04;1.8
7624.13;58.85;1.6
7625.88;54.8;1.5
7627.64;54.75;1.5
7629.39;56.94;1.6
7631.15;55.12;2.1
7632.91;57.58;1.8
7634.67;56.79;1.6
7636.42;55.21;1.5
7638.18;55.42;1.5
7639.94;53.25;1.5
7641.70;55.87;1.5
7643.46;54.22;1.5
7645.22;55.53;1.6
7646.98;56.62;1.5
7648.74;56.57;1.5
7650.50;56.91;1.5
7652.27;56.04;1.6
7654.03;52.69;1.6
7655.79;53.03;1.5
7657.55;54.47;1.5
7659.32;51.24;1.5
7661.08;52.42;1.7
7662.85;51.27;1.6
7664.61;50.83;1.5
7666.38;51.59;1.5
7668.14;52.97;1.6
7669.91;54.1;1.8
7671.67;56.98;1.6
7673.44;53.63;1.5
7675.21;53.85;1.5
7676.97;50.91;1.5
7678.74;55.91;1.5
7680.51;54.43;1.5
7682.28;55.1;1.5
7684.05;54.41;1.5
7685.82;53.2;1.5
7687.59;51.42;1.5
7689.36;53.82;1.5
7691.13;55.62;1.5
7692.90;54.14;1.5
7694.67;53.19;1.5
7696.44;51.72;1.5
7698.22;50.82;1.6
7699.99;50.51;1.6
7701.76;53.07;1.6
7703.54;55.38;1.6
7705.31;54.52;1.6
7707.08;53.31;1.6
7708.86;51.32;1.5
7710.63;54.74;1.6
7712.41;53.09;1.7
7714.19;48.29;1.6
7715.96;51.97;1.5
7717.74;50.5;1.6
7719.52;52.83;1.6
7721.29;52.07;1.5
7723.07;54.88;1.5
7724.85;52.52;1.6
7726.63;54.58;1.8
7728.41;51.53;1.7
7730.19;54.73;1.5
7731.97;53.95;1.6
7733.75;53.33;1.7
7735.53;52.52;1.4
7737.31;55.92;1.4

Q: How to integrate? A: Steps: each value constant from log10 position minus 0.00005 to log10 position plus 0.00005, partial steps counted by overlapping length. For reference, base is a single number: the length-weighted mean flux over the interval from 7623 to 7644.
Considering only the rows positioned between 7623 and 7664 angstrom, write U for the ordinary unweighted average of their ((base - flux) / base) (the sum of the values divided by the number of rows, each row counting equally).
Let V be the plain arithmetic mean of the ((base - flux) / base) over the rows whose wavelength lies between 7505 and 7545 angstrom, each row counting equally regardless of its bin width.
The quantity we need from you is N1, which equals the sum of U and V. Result -0.040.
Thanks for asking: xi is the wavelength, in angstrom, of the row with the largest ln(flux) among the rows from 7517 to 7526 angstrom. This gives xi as 7521.25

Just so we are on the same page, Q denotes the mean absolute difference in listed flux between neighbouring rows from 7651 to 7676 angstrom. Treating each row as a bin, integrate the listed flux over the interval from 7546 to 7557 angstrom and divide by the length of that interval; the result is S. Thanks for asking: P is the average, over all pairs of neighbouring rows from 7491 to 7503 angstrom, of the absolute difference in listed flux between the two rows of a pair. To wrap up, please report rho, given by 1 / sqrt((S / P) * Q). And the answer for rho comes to 0.140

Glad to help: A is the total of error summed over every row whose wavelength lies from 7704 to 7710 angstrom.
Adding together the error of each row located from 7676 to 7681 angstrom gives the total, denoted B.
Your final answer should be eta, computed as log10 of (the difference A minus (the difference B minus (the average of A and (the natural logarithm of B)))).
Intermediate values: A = 4.70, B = 4.5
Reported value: 0.52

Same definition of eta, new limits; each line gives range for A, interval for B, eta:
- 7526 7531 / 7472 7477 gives 0.49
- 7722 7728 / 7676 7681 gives 0.56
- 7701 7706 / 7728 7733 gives 0.50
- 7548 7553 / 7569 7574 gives 0.60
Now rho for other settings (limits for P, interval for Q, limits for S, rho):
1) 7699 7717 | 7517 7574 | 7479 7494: 0.144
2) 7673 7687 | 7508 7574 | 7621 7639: 0.124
